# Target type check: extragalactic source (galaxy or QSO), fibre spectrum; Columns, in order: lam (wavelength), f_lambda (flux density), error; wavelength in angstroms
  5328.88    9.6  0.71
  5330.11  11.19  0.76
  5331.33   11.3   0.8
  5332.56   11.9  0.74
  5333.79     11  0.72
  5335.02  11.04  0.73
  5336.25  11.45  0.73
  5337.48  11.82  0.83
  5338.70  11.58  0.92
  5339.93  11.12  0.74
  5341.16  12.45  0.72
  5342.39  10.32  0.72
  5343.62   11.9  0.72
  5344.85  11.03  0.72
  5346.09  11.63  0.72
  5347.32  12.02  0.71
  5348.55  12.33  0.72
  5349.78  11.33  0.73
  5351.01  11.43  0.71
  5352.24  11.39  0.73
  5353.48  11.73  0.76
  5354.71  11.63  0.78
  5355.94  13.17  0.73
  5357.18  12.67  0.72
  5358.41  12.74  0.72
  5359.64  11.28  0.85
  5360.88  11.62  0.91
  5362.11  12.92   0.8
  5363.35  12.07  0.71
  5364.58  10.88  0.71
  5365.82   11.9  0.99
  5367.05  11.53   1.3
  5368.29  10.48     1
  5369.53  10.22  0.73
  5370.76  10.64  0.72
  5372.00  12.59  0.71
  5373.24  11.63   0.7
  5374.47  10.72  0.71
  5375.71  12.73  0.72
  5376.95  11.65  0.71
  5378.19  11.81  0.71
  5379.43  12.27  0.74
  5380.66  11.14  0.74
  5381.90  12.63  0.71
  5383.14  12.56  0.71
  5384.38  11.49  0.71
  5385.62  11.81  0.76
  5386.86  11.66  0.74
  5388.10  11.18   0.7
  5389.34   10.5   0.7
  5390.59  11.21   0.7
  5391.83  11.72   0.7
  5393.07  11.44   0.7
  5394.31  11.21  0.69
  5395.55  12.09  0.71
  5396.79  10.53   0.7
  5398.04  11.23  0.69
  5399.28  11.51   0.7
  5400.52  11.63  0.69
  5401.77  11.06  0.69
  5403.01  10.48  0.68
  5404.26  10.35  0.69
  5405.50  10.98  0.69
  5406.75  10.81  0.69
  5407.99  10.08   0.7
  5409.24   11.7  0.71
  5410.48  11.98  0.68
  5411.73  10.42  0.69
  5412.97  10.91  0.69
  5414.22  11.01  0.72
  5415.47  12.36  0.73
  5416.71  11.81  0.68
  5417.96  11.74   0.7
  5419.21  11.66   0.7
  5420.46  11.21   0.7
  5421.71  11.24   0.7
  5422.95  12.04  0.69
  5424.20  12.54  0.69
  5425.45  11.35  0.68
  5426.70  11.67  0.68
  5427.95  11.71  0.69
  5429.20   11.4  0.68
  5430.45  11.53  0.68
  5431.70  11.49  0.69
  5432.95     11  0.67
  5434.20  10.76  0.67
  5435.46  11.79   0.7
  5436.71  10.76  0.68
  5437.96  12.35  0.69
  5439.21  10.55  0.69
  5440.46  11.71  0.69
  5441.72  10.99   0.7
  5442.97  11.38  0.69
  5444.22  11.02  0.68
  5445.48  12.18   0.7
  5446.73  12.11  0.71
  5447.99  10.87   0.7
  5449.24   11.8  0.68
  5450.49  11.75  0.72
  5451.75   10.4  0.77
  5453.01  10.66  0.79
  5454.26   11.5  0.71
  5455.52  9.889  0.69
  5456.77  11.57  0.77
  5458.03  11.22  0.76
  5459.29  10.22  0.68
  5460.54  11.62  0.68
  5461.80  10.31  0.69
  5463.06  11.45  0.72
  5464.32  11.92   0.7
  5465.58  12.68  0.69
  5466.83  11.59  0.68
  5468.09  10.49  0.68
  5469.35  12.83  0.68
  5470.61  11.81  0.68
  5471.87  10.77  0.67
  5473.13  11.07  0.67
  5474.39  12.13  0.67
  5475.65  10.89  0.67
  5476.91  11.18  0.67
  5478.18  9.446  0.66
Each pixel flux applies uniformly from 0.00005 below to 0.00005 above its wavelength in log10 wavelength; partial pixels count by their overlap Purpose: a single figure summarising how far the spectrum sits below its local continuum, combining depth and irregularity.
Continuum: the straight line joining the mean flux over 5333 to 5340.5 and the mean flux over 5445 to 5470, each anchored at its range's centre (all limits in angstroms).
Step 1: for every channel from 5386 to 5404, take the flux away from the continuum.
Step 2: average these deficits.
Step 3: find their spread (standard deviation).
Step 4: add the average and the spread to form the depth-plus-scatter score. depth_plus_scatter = 0.6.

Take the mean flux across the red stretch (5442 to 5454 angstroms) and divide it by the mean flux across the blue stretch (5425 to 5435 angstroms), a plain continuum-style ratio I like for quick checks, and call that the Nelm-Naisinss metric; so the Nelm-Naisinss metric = 1.00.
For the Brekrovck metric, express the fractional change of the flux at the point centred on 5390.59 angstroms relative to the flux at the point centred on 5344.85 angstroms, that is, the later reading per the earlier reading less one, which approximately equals 0.016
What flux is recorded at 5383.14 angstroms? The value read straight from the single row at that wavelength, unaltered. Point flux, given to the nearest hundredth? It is 12.56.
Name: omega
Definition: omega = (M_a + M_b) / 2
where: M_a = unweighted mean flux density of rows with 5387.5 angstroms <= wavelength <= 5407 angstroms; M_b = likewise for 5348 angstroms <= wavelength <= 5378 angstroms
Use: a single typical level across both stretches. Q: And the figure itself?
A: 11.4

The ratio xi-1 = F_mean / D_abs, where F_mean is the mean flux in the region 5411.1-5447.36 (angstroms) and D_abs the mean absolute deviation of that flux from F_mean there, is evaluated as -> 25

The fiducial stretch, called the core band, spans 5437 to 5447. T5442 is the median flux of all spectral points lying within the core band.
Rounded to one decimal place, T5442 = 11.5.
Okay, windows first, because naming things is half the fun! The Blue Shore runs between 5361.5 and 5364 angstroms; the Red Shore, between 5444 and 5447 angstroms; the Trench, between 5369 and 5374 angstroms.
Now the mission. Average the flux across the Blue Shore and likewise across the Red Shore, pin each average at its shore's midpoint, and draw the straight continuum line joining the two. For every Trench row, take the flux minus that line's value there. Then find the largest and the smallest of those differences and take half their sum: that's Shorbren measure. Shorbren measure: -1.0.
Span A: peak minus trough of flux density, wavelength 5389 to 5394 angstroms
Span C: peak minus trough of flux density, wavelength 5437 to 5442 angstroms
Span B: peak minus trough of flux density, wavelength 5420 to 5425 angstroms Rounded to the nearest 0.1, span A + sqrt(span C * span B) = 2.8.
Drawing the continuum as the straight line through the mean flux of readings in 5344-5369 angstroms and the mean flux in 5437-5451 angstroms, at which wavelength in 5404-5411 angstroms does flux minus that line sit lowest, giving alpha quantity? 5407.99 angstroms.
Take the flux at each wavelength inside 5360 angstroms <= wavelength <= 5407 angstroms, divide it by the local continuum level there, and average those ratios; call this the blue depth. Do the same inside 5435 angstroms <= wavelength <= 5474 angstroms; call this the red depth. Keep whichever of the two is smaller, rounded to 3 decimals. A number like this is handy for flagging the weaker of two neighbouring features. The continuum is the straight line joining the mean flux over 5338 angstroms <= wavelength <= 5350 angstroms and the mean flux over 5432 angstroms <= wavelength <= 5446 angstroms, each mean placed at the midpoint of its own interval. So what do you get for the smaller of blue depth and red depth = 0.998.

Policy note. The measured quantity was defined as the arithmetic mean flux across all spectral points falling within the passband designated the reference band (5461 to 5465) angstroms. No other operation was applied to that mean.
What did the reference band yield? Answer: 11.2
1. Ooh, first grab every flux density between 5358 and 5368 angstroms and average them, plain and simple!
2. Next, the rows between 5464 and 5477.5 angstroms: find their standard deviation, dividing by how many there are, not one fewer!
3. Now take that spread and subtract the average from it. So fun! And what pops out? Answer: -11.1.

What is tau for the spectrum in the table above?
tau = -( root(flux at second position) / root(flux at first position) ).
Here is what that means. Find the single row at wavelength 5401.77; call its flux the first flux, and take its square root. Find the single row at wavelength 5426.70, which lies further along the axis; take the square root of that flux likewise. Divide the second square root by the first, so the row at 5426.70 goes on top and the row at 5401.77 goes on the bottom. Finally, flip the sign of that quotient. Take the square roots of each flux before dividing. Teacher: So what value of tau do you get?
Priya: -1.03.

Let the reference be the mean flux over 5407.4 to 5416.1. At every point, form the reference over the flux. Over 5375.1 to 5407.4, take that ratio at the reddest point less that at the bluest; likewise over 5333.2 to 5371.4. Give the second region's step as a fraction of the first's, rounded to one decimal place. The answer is 0.2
